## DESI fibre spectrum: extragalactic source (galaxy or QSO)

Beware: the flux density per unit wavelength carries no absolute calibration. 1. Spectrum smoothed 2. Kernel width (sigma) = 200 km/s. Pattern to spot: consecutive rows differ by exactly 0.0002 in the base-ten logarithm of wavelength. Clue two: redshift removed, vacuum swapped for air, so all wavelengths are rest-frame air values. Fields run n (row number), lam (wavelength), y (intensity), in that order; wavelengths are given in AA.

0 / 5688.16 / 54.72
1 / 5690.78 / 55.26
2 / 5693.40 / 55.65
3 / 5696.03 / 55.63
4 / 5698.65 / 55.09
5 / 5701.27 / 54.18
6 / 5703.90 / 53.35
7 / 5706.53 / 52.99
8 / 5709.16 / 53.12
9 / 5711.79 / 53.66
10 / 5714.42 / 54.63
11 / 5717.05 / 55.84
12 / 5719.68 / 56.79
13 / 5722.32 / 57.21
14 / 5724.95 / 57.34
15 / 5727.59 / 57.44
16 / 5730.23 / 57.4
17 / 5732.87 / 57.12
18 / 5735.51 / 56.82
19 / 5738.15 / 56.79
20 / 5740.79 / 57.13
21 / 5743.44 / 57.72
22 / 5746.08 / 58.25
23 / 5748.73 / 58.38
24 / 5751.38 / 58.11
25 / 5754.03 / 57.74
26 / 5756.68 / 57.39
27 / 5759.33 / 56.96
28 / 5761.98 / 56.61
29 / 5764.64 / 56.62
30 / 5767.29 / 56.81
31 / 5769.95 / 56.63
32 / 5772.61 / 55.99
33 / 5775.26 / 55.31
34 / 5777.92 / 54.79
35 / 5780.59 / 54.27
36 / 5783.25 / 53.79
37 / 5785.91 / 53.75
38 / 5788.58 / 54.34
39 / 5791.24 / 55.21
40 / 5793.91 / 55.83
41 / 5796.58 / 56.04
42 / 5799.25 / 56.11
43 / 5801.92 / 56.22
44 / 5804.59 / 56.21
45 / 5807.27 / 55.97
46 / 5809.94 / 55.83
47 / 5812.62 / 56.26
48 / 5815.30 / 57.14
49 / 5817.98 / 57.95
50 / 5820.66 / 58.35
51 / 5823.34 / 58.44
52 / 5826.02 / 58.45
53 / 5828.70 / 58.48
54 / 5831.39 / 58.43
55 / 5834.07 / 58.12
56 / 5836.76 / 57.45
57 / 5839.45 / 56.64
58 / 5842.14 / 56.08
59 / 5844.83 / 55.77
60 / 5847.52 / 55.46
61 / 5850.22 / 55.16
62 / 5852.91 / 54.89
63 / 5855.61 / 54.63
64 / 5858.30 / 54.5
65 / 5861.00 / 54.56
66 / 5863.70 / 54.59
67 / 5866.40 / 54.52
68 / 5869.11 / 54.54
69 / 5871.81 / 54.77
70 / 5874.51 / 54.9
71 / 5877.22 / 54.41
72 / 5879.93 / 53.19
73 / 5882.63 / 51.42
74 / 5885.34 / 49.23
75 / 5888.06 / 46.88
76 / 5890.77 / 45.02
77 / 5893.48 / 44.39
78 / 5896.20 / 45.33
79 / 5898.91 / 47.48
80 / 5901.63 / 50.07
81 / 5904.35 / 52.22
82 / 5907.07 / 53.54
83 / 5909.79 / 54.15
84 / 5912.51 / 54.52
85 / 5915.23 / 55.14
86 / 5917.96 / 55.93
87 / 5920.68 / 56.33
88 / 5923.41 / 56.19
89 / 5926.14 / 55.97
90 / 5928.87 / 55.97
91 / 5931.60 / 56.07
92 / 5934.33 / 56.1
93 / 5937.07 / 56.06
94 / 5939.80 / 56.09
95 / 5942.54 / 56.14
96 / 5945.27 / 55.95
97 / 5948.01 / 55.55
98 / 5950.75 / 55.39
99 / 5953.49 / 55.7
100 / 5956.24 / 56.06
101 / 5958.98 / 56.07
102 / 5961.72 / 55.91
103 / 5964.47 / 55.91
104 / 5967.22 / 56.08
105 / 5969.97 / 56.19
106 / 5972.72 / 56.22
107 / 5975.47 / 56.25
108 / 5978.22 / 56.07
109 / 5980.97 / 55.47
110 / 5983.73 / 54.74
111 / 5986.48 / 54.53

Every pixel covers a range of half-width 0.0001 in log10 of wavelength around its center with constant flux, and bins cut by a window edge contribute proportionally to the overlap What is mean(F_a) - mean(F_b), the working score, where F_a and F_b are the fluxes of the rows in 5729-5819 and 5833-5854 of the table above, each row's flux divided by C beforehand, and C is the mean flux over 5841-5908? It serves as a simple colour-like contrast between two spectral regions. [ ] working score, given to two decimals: 0.00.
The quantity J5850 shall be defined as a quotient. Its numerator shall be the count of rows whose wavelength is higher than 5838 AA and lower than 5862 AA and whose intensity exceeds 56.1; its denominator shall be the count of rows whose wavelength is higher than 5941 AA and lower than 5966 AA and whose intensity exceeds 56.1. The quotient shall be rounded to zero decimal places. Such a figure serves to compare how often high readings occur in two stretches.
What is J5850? 1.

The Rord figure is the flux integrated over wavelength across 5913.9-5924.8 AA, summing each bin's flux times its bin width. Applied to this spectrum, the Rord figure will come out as 609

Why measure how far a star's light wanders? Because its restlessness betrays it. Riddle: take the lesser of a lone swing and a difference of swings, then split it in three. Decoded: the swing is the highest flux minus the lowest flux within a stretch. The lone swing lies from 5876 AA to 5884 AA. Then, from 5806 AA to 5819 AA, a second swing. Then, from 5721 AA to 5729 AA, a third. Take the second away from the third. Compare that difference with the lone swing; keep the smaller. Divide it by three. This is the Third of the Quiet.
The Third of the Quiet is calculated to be -0.63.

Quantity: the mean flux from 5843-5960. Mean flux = 53.7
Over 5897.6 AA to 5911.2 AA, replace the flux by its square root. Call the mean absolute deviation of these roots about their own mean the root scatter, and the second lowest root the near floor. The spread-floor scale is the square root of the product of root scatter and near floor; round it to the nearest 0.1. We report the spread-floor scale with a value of 1.0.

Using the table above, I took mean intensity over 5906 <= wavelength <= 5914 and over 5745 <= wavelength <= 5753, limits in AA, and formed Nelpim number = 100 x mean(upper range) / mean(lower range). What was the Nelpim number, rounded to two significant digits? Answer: 93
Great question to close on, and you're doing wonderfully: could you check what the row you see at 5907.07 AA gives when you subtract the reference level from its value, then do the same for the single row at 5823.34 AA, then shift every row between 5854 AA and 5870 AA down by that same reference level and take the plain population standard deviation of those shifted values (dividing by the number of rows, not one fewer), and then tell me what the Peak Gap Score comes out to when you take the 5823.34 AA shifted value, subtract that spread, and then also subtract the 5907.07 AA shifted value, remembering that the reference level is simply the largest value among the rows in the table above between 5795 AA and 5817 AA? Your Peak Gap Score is 5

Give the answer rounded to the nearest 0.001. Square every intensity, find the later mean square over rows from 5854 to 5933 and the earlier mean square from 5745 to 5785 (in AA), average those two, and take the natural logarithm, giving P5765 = 8.005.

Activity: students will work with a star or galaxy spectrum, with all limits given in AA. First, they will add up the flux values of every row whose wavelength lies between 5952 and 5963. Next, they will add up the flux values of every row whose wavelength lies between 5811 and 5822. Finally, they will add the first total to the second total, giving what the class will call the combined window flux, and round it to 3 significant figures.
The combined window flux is 453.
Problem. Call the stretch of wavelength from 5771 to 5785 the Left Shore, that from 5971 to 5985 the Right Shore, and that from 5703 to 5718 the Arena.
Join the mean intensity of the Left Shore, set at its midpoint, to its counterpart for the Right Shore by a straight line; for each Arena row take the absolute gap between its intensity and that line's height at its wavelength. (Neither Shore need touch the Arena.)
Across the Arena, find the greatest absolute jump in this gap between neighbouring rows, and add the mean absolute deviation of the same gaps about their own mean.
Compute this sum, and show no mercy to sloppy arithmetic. 1.58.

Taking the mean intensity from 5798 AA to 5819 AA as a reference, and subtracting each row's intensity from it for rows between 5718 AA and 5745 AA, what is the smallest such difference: -1.3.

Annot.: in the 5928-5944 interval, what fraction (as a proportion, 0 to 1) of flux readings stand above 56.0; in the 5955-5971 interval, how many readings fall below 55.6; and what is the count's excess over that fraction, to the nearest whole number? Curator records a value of -1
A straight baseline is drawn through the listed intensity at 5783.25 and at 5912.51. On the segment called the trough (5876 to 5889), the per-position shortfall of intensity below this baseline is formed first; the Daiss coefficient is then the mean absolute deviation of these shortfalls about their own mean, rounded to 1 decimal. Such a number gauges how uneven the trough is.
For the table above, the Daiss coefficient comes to 2.4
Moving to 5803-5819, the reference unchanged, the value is 0.6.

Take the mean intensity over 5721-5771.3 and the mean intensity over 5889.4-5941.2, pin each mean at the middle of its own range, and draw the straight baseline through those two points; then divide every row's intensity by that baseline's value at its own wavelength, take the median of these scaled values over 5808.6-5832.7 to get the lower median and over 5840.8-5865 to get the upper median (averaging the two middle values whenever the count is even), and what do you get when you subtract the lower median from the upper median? -0.05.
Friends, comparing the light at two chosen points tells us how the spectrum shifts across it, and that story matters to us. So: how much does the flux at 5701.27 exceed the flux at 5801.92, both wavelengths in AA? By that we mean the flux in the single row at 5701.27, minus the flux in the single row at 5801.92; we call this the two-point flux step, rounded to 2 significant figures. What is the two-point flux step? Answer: -2.0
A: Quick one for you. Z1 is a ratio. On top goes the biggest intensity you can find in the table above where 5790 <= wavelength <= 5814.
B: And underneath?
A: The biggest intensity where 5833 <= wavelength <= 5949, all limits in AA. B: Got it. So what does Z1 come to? 0.97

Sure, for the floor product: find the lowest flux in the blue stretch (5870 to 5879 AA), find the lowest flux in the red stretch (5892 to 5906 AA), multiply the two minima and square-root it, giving 49.1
